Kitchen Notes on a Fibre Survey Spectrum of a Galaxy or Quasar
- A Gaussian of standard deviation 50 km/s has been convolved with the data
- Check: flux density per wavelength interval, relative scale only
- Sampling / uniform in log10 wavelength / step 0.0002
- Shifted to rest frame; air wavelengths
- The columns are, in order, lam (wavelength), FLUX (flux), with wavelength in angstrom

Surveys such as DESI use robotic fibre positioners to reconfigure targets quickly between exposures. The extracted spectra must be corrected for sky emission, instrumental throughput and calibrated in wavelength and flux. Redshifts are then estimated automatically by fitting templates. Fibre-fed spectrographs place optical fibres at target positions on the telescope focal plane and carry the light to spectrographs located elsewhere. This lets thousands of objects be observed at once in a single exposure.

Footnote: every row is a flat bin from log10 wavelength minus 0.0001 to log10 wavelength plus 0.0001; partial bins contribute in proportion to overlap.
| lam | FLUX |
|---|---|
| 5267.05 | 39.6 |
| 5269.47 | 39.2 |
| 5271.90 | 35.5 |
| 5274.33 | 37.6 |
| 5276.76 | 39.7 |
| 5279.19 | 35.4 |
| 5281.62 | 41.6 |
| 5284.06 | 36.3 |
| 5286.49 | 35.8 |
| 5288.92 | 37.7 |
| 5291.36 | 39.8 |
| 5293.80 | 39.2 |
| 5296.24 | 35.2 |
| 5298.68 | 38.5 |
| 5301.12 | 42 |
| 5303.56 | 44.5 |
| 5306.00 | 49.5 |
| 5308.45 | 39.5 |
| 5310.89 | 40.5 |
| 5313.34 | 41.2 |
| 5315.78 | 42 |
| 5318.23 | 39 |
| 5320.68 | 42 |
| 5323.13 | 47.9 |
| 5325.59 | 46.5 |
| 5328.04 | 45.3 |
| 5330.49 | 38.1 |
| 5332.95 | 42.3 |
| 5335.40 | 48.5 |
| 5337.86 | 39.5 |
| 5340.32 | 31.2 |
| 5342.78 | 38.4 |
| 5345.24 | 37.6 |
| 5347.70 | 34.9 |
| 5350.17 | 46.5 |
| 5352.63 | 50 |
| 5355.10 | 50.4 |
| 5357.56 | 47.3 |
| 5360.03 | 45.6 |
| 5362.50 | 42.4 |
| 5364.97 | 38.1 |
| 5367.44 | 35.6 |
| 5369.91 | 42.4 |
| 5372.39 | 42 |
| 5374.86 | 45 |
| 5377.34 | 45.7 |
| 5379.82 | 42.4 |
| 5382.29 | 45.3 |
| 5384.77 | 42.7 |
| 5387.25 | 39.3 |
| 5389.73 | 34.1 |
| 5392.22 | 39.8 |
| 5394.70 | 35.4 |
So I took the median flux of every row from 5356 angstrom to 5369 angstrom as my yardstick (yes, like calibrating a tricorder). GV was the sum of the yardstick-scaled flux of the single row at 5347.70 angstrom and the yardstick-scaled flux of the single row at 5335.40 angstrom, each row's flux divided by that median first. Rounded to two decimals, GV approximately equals 1.97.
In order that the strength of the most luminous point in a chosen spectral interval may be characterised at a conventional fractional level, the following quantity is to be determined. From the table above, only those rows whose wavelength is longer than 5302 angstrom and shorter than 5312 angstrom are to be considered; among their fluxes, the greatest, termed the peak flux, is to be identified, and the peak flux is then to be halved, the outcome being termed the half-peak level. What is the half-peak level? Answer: 25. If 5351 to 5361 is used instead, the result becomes 25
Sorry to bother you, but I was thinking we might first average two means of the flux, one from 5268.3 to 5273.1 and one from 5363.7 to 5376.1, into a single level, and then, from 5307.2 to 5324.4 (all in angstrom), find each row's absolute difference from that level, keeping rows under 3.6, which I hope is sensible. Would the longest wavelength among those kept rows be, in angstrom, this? 5320.68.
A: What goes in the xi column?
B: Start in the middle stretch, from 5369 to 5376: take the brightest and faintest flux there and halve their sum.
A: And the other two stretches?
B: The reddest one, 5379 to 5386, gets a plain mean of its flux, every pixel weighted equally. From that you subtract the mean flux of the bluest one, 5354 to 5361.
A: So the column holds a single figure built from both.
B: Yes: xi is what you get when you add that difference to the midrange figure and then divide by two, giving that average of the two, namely 19.6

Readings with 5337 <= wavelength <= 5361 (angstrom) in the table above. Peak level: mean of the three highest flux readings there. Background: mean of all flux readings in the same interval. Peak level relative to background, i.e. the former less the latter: 7.09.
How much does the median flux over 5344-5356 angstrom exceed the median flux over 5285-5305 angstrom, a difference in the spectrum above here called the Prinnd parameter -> 8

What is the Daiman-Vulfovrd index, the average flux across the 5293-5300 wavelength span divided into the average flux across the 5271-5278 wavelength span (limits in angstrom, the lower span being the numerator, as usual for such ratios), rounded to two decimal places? 1.00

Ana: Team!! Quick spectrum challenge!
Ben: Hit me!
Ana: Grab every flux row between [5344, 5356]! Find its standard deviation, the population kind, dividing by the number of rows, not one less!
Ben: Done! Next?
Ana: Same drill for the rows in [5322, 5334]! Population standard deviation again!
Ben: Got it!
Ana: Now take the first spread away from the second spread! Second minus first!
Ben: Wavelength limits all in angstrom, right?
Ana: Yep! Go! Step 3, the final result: -2.9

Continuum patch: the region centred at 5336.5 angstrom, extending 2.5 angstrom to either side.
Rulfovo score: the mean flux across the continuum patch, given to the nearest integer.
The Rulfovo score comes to 44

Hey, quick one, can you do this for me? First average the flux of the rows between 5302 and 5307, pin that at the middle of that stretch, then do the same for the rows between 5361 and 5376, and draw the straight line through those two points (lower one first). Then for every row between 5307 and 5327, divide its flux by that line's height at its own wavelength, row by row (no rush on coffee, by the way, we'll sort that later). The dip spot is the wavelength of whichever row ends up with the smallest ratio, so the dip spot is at 5308.45 angstrom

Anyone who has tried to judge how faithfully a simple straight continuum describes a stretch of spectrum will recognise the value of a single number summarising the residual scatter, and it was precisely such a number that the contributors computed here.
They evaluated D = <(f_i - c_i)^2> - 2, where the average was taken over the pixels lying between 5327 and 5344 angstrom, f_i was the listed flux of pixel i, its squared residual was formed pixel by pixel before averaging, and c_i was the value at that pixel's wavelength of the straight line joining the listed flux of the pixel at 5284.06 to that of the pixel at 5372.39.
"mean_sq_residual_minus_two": 27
